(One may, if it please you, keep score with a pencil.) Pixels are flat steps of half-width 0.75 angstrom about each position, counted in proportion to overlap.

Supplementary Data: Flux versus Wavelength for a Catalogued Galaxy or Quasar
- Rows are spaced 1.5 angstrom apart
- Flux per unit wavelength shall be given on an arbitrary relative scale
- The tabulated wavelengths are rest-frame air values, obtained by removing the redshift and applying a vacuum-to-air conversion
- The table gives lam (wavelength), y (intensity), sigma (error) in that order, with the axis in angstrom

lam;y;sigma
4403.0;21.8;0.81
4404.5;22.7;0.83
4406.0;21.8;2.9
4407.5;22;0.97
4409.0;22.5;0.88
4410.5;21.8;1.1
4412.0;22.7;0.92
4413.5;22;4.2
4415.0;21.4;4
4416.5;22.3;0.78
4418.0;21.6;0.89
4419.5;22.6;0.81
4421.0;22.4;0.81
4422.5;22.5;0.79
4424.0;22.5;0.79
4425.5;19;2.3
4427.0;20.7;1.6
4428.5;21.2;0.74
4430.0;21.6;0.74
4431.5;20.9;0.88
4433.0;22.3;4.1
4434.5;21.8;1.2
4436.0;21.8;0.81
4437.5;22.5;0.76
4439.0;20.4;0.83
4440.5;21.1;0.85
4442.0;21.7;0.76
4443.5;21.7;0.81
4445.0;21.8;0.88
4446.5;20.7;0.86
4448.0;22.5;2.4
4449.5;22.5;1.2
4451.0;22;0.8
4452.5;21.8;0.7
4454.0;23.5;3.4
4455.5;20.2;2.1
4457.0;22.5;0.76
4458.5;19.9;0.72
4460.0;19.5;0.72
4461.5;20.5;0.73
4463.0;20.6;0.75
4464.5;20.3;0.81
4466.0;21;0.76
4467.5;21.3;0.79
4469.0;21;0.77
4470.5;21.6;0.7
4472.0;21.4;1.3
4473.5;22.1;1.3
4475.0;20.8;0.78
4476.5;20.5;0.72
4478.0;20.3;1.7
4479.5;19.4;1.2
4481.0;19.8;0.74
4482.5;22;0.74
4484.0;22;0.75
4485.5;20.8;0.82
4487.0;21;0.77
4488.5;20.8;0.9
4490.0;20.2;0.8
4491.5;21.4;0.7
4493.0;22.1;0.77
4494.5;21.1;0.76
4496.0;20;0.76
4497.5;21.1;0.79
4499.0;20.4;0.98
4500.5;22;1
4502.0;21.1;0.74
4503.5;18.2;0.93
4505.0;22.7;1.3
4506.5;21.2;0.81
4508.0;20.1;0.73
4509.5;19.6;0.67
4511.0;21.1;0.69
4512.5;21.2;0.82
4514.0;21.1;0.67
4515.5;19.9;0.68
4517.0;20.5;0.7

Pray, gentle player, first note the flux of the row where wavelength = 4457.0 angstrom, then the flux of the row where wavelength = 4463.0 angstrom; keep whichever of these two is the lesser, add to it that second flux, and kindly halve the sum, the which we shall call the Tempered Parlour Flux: 20.6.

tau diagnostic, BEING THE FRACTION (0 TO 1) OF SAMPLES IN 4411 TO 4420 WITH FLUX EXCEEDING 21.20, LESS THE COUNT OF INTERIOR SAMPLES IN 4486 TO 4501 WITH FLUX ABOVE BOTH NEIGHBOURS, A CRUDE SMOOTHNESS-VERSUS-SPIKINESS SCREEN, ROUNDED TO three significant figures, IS -1.00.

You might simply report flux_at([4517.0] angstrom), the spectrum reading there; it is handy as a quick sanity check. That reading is 20.5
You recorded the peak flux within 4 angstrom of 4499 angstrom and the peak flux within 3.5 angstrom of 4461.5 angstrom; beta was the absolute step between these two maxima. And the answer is 1.4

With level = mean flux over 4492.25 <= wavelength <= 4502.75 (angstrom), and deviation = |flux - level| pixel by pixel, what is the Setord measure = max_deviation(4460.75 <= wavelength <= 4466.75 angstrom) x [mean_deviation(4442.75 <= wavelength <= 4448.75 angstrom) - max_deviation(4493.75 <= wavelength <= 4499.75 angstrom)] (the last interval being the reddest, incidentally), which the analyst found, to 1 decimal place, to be -0.3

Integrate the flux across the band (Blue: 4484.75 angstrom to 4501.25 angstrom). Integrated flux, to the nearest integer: 346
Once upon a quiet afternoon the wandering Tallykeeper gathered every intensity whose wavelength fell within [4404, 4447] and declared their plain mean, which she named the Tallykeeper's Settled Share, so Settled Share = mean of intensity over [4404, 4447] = 21.72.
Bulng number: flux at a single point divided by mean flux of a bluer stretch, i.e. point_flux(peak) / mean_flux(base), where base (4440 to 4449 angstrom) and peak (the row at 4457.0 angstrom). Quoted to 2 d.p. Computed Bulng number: 1.04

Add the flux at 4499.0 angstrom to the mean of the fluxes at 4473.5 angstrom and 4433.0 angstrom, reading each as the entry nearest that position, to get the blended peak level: 42.6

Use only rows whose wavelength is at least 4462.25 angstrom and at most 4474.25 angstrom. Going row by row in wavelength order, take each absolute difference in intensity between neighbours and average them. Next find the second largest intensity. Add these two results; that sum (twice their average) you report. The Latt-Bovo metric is 22.0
